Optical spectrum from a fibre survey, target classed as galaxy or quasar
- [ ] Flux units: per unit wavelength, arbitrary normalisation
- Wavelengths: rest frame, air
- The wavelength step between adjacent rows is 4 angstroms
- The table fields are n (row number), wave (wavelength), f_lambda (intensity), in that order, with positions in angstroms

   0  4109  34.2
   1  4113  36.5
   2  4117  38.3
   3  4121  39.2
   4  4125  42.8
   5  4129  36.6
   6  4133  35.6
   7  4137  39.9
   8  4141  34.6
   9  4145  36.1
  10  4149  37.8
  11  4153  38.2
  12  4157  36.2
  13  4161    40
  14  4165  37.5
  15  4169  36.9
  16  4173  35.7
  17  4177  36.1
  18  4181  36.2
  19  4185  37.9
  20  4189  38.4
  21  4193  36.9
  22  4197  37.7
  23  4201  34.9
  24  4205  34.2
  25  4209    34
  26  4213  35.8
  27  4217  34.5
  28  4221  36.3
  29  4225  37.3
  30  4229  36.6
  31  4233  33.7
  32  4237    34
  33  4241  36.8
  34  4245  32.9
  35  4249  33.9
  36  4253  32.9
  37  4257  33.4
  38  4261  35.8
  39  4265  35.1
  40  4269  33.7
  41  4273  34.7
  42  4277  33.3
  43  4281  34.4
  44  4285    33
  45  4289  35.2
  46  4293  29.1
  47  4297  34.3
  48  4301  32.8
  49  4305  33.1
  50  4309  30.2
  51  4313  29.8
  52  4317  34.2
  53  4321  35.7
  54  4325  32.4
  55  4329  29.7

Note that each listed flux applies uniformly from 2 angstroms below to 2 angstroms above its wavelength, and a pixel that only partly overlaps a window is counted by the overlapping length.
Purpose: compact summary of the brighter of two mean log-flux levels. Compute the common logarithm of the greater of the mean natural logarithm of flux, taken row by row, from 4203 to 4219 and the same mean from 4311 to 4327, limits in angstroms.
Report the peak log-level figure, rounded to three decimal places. 0.550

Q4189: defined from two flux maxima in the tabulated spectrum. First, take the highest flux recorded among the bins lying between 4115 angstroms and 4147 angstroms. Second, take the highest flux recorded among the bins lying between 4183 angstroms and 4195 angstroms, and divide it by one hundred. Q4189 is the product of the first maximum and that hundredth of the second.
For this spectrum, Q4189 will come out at 16.4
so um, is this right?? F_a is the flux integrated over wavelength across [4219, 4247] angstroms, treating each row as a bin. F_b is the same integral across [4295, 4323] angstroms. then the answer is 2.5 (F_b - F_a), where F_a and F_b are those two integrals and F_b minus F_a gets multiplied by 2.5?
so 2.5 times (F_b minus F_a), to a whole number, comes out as -175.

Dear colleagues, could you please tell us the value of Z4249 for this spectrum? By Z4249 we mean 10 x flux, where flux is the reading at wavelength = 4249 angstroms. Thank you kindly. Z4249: 339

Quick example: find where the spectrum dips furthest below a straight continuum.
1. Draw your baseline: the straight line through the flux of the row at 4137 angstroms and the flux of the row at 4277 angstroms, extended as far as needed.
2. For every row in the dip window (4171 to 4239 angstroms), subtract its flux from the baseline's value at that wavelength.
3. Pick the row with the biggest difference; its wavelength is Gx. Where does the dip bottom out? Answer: 4209 angstroms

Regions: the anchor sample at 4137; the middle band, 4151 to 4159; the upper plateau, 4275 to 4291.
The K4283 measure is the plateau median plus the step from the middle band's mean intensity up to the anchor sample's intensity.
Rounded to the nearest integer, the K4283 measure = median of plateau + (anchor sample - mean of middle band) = 37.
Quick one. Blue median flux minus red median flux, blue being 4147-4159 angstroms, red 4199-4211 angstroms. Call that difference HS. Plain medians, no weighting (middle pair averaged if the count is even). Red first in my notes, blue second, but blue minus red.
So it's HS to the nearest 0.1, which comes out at 3.6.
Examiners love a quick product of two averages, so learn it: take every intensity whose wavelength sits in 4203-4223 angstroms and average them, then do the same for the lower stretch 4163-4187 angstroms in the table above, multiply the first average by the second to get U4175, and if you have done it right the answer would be 1284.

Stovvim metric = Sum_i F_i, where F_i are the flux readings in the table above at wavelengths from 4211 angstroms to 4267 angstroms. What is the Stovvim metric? 489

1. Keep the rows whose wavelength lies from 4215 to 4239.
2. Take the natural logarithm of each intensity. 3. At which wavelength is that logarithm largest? 4225 angstroms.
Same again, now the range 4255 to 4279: 4261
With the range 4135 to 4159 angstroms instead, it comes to 4137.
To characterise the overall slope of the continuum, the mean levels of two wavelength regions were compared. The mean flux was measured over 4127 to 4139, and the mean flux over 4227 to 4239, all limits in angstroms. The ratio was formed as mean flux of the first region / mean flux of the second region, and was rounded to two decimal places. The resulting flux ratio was 1.07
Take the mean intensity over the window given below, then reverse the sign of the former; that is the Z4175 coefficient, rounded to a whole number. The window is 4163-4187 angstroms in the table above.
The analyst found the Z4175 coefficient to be -37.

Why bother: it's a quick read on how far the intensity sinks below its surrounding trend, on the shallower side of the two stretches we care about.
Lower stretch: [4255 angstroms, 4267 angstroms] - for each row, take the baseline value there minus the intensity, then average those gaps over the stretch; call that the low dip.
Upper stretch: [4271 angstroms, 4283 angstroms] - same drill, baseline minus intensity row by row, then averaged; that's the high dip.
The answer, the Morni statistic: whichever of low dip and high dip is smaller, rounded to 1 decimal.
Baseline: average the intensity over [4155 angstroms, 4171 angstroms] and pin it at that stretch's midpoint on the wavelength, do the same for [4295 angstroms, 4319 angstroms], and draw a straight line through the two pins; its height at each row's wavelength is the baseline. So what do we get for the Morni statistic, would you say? -0.7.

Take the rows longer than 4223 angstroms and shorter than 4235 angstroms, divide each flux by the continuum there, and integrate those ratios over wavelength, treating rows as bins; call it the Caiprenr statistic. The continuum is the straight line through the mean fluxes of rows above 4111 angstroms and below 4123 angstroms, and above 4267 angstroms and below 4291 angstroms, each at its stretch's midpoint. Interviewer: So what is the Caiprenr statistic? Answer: 12.2 angstroms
